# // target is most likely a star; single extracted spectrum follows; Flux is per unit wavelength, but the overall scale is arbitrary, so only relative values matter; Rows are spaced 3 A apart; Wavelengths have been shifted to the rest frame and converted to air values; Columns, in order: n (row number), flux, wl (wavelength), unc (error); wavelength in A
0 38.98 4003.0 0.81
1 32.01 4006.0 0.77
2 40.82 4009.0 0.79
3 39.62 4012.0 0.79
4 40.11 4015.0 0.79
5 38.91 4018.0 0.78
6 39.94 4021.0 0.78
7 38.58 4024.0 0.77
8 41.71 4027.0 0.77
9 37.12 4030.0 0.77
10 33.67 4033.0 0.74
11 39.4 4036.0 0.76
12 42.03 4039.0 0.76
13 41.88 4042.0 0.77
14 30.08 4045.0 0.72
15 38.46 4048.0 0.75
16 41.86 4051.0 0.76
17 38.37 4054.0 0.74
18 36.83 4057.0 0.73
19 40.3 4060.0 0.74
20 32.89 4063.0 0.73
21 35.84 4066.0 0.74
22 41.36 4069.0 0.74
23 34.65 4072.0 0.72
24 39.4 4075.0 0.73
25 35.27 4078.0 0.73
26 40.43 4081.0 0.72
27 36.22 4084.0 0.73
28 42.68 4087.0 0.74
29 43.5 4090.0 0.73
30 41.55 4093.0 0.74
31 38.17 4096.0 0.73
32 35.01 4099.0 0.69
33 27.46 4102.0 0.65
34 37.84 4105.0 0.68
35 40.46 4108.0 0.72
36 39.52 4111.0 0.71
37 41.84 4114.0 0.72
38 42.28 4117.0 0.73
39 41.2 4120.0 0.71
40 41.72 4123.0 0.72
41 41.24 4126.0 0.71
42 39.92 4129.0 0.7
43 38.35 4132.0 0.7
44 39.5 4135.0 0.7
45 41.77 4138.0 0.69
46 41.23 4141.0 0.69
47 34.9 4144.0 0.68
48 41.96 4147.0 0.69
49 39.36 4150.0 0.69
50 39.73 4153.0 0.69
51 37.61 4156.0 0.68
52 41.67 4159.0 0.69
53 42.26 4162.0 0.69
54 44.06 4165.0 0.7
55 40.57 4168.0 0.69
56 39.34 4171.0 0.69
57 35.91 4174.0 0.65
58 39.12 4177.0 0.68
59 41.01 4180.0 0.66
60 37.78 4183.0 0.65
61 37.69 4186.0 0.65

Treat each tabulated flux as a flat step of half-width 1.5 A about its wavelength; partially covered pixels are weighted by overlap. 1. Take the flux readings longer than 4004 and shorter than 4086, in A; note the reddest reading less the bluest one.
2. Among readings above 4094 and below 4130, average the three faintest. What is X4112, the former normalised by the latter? 0.13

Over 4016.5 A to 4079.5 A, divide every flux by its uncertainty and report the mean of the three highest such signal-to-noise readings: 55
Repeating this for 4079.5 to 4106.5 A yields 58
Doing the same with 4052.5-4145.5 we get 60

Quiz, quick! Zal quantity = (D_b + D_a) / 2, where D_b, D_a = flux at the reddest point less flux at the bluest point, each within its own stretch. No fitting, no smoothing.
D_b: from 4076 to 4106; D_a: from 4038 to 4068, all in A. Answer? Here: -1.8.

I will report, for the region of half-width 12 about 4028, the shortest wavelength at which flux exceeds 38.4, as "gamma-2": 4018.0 A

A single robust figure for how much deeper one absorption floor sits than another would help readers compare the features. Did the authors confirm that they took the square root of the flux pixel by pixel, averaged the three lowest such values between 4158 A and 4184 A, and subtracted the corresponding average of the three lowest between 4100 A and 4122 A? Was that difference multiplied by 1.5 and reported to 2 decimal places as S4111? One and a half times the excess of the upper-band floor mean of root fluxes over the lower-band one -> 0.36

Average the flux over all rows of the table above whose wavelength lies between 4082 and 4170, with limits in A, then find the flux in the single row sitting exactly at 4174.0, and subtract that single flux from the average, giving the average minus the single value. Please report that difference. 4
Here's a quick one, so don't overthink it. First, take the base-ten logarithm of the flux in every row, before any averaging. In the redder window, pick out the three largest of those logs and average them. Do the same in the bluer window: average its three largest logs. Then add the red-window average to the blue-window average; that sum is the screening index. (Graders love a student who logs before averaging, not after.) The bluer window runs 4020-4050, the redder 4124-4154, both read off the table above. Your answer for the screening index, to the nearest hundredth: 3.24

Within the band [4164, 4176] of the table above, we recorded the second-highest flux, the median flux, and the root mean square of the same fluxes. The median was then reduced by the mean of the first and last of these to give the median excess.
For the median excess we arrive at -0.37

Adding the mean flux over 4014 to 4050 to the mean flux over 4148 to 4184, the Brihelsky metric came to 78.4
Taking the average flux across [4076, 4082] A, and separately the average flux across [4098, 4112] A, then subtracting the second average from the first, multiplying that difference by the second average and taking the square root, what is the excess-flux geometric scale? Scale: 8.0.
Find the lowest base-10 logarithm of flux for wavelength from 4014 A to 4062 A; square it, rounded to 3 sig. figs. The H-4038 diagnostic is 2.19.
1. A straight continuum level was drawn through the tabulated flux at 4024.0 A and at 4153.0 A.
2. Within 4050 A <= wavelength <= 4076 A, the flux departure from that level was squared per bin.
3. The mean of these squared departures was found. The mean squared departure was 10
